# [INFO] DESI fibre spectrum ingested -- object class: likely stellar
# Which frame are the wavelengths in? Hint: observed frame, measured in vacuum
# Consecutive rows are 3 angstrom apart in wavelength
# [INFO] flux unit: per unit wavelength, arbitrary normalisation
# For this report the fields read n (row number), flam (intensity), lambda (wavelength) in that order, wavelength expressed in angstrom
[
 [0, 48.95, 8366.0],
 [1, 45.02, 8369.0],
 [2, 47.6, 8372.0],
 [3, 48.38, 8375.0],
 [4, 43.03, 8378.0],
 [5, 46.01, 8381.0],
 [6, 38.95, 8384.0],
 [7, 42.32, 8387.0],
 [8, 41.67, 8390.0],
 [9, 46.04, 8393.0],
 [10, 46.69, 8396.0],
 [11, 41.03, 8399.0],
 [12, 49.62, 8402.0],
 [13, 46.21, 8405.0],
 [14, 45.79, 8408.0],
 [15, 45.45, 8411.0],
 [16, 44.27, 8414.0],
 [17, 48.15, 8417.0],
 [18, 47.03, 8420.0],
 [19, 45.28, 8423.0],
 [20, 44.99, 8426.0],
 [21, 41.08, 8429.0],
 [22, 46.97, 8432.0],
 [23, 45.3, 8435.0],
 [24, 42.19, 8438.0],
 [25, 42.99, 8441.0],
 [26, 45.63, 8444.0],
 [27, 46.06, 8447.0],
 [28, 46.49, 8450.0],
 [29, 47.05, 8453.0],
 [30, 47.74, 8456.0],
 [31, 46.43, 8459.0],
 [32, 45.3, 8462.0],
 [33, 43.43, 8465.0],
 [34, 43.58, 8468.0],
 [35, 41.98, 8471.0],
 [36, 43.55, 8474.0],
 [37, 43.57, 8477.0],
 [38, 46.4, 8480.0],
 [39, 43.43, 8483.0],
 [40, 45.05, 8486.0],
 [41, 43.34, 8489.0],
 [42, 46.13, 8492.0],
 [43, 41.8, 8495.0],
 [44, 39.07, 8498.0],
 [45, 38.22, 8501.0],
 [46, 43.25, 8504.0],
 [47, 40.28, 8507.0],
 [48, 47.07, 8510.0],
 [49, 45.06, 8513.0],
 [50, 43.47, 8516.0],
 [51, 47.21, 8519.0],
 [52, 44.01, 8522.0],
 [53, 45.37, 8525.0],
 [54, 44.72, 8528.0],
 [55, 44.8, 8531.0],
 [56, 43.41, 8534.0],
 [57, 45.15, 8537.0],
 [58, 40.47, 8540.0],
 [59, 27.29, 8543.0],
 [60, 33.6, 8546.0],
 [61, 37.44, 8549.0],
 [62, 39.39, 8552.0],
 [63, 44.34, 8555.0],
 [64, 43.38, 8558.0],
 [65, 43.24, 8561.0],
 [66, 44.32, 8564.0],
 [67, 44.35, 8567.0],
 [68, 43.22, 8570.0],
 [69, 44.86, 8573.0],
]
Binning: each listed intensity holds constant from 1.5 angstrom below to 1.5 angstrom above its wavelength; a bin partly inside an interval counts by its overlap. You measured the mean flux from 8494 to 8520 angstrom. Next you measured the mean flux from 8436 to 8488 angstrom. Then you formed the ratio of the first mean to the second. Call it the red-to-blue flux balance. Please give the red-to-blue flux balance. 0.96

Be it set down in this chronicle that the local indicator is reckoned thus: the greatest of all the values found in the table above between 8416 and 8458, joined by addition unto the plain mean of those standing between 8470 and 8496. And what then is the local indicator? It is 92.1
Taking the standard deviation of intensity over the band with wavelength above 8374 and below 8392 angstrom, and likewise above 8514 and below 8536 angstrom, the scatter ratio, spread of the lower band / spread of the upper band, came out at 2.5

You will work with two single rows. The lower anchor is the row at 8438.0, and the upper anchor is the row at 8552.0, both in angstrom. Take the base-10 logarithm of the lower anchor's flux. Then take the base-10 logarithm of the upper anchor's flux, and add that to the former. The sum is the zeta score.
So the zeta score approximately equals 3.22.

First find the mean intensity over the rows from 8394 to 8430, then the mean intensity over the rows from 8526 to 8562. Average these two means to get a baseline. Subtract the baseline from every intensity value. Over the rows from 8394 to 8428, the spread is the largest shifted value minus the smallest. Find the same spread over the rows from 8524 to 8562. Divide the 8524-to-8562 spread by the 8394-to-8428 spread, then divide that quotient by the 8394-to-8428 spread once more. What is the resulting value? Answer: 0.25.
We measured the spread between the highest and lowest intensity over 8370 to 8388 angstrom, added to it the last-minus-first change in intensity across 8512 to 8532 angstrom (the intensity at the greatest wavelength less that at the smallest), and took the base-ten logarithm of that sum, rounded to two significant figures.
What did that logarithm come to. 0.96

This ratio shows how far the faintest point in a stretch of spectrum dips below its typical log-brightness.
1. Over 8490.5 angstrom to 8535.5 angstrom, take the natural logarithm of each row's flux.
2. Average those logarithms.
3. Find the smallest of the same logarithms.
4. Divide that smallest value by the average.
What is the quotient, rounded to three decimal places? 0.966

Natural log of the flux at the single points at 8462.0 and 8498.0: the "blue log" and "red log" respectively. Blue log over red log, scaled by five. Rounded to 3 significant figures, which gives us 5.20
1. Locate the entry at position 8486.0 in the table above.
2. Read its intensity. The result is 45.05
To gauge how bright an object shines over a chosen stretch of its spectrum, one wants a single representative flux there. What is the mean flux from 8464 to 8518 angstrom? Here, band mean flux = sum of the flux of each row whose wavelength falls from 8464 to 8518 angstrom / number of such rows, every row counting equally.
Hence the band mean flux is 43.3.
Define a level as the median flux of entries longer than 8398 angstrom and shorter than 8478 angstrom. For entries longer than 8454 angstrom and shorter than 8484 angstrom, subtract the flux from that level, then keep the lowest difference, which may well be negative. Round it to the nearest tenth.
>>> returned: -2.4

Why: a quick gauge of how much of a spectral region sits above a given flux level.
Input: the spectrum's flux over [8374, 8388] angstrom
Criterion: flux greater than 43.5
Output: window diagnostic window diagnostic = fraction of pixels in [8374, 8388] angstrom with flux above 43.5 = 0.40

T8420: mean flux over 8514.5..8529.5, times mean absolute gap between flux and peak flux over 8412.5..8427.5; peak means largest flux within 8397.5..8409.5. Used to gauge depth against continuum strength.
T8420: 165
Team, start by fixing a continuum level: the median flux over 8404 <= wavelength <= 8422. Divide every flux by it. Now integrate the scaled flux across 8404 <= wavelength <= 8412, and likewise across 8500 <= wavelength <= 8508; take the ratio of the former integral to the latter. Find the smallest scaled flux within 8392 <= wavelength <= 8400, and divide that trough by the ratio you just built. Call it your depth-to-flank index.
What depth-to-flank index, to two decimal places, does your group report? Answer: 0.79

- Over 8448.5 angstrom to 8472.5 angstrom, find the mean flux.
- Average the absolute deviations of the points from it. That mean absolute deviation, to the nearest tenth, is 1.7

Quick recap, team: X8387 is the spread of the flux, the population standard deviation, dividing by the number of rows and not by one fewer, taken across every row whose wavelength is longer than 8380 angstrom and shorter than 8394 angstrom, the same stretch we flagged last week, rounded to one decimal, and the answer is 2.7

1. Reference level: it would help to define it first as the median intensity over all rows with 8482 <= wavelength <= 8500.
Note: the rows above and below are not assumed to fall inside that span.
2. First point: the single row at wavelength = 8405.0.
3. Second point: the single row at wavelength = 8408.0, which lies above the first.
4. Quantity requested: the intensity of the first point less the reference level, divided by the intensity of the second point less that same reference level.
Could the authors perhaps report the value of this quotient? 1.2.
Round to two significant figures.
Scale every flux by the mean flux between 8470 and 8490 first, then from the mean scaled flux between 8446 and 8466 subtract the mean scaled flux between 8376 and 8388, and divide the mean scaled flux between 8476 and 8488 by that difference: 13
